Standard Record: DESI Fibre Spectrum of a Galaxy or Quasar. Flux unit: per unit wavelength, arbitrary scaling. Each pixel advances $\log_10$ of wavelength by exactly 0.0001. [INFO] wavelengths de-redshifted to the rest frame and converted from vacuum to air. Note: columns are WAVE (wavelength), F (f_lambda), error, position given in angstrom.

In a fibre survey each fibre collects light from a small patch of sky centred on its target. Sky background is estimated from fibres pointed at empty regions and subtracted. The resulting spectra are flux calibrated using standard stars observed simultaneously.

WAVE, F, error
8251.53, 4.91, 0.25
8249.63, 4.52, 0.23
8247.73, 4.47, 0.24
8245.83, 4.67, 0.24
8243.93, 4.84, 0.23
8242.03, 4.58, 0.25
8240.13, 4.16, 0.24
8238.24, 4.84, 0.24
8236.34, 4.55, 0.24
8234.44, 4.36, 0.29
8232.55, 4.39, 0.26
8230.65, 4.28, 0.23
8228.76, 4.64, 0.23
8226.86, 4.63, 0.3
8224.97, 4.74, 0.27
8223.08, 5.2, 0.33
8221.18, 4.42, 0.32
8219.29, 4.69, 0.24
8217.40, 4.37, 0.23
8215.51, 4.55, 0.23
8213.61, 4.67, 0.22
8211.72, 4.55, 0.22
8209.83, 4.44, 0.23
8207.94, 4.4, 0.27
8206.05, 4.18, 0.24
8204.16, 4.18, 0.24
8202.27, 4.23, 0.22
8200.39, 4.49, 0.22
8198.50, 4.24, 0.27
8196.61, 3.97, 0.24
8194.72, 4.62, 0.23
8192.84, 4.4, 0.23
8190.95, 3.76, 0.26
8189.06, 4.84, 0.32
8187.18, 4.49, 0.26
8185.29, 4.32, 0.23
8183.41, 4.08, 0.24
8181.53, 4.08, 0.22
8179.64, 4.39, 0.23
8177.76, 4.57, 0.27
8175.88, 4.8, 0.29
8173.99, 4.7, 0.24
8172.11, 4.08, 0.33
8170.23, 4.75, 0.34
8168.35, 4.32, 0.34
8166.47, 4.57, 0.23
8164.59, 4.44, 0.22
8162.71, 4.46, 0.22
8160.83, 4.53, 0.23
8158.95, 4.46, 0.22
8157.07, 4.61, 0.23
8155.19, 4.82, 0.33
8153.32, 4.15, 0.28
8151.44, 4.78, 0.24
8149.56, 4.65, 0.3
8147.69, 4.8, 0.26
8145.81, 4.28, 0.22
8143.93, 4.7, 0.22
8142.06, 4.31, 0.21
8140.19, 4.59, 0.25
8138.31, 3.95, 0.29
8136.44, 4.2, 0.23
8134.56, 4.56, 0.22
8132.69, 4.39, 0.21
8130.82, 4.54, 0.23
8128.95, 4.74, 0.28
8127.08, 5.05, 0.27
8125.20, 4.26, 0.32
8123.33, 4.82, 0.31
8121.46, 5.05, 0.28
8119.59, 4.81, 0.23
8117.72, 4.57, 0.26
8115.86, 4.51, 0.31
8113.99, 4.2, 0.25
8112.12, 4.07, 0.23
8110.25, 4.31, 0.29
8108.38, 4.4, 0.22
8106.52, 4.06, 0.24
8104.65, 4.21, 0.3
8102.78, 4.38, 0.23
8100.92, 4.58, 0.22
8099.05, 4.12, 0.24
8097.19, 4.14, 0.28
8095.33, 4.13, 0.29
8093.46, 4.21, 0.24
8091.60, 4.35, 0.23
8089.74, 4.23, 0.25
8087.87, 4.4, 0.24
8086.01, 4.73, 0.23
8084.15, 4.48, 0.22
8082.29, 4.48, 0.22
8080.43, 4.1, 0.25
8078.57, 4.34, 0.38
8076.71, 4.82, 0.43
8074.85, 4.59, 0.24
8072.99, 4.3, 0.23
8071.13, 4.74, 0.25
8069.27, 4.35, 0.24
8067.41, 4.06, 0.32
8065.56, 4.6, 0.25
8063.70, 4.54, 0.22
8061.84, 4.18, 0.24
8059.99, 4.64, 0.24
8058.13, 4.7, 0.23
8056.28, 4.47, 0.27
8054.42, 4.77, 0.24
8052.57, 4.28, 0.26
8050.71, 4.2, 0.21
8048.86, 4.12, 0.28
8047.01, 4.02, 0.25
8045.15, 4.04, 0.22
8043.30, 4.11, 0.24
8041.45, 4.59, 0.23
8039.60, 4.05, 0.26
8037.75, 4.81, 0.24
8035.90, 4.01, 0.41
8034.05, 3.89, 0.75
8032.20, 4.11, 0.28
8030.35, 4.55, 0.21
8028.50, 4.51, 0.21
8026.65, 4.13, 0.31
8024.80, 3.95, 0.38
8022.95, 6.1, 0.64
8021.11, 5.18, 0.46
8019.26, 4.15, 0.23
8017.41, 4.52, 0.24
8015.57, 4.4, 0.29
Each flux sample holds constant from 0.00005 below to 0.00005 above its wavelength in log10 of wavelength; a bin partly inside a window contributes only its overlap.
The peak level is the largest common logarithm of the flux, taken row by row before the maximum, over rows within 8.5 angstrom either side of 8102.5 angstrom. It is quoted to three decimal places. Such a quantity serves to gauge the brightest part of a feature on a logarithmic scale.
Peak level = 0.661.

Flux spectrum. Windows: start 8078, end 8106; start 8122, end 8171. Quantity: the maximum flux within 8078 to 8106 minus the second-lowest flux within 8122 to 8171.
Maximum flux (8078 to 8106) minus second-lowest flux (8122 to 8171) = 0.58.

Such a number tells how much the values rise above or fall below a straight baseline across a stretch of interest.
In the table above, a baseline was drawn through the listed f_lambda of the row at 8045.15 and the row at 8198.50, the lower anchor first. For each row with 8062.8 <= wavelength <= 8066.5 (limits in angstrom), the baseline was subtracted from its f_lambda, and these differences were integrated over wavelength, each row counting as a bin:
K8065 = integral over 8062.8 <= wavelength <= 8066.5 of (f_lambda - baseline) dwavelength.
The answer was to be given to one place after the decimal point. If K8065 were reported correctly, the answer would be 1.9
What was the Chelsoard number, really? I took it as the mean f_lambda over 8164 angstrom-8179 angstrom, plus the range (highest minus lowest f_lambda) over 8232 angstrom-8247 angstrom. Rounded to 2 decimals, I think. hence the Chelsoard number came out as 5.21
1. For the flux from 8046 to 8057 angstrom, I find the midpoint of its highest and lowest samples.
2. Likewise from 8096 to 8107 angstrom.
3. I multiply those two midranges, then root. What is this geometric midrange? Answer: 4.36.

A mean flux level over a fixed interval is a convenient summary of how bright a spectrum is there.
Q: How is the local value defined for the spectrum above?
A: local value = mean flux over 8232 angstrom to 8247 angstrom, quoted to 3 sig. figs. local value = 4.55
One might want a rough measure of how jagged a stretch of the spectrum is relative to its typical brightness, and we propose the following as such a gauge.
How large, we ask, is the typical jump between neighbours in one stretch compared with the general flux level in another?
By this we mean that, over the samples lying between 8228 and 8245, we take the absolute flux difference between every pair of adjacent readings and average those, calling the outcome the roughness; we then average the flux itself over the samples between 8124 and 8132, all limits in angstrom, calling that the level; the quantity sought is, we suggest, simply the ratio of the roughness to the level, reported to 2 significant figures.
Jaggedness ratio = 0.063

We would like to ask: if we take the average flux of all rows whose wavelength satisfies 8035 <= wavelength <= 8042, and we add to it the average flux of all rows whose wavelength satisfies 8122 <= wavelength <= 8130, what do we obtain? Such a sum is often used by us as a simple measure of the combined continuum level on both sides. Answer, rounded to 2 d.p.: 9.08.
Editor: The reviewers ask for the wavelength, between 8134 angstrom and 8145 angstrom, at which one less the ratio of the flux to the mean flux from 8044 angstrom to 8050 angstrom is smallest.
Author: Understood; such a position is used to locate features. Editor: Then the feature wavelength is 8143.93 angstrom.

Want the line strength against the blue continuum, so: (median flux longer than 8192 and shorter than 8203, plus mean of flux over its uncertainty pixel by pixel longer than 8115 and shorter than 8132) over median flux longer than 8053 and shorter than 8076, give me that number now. 4.7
